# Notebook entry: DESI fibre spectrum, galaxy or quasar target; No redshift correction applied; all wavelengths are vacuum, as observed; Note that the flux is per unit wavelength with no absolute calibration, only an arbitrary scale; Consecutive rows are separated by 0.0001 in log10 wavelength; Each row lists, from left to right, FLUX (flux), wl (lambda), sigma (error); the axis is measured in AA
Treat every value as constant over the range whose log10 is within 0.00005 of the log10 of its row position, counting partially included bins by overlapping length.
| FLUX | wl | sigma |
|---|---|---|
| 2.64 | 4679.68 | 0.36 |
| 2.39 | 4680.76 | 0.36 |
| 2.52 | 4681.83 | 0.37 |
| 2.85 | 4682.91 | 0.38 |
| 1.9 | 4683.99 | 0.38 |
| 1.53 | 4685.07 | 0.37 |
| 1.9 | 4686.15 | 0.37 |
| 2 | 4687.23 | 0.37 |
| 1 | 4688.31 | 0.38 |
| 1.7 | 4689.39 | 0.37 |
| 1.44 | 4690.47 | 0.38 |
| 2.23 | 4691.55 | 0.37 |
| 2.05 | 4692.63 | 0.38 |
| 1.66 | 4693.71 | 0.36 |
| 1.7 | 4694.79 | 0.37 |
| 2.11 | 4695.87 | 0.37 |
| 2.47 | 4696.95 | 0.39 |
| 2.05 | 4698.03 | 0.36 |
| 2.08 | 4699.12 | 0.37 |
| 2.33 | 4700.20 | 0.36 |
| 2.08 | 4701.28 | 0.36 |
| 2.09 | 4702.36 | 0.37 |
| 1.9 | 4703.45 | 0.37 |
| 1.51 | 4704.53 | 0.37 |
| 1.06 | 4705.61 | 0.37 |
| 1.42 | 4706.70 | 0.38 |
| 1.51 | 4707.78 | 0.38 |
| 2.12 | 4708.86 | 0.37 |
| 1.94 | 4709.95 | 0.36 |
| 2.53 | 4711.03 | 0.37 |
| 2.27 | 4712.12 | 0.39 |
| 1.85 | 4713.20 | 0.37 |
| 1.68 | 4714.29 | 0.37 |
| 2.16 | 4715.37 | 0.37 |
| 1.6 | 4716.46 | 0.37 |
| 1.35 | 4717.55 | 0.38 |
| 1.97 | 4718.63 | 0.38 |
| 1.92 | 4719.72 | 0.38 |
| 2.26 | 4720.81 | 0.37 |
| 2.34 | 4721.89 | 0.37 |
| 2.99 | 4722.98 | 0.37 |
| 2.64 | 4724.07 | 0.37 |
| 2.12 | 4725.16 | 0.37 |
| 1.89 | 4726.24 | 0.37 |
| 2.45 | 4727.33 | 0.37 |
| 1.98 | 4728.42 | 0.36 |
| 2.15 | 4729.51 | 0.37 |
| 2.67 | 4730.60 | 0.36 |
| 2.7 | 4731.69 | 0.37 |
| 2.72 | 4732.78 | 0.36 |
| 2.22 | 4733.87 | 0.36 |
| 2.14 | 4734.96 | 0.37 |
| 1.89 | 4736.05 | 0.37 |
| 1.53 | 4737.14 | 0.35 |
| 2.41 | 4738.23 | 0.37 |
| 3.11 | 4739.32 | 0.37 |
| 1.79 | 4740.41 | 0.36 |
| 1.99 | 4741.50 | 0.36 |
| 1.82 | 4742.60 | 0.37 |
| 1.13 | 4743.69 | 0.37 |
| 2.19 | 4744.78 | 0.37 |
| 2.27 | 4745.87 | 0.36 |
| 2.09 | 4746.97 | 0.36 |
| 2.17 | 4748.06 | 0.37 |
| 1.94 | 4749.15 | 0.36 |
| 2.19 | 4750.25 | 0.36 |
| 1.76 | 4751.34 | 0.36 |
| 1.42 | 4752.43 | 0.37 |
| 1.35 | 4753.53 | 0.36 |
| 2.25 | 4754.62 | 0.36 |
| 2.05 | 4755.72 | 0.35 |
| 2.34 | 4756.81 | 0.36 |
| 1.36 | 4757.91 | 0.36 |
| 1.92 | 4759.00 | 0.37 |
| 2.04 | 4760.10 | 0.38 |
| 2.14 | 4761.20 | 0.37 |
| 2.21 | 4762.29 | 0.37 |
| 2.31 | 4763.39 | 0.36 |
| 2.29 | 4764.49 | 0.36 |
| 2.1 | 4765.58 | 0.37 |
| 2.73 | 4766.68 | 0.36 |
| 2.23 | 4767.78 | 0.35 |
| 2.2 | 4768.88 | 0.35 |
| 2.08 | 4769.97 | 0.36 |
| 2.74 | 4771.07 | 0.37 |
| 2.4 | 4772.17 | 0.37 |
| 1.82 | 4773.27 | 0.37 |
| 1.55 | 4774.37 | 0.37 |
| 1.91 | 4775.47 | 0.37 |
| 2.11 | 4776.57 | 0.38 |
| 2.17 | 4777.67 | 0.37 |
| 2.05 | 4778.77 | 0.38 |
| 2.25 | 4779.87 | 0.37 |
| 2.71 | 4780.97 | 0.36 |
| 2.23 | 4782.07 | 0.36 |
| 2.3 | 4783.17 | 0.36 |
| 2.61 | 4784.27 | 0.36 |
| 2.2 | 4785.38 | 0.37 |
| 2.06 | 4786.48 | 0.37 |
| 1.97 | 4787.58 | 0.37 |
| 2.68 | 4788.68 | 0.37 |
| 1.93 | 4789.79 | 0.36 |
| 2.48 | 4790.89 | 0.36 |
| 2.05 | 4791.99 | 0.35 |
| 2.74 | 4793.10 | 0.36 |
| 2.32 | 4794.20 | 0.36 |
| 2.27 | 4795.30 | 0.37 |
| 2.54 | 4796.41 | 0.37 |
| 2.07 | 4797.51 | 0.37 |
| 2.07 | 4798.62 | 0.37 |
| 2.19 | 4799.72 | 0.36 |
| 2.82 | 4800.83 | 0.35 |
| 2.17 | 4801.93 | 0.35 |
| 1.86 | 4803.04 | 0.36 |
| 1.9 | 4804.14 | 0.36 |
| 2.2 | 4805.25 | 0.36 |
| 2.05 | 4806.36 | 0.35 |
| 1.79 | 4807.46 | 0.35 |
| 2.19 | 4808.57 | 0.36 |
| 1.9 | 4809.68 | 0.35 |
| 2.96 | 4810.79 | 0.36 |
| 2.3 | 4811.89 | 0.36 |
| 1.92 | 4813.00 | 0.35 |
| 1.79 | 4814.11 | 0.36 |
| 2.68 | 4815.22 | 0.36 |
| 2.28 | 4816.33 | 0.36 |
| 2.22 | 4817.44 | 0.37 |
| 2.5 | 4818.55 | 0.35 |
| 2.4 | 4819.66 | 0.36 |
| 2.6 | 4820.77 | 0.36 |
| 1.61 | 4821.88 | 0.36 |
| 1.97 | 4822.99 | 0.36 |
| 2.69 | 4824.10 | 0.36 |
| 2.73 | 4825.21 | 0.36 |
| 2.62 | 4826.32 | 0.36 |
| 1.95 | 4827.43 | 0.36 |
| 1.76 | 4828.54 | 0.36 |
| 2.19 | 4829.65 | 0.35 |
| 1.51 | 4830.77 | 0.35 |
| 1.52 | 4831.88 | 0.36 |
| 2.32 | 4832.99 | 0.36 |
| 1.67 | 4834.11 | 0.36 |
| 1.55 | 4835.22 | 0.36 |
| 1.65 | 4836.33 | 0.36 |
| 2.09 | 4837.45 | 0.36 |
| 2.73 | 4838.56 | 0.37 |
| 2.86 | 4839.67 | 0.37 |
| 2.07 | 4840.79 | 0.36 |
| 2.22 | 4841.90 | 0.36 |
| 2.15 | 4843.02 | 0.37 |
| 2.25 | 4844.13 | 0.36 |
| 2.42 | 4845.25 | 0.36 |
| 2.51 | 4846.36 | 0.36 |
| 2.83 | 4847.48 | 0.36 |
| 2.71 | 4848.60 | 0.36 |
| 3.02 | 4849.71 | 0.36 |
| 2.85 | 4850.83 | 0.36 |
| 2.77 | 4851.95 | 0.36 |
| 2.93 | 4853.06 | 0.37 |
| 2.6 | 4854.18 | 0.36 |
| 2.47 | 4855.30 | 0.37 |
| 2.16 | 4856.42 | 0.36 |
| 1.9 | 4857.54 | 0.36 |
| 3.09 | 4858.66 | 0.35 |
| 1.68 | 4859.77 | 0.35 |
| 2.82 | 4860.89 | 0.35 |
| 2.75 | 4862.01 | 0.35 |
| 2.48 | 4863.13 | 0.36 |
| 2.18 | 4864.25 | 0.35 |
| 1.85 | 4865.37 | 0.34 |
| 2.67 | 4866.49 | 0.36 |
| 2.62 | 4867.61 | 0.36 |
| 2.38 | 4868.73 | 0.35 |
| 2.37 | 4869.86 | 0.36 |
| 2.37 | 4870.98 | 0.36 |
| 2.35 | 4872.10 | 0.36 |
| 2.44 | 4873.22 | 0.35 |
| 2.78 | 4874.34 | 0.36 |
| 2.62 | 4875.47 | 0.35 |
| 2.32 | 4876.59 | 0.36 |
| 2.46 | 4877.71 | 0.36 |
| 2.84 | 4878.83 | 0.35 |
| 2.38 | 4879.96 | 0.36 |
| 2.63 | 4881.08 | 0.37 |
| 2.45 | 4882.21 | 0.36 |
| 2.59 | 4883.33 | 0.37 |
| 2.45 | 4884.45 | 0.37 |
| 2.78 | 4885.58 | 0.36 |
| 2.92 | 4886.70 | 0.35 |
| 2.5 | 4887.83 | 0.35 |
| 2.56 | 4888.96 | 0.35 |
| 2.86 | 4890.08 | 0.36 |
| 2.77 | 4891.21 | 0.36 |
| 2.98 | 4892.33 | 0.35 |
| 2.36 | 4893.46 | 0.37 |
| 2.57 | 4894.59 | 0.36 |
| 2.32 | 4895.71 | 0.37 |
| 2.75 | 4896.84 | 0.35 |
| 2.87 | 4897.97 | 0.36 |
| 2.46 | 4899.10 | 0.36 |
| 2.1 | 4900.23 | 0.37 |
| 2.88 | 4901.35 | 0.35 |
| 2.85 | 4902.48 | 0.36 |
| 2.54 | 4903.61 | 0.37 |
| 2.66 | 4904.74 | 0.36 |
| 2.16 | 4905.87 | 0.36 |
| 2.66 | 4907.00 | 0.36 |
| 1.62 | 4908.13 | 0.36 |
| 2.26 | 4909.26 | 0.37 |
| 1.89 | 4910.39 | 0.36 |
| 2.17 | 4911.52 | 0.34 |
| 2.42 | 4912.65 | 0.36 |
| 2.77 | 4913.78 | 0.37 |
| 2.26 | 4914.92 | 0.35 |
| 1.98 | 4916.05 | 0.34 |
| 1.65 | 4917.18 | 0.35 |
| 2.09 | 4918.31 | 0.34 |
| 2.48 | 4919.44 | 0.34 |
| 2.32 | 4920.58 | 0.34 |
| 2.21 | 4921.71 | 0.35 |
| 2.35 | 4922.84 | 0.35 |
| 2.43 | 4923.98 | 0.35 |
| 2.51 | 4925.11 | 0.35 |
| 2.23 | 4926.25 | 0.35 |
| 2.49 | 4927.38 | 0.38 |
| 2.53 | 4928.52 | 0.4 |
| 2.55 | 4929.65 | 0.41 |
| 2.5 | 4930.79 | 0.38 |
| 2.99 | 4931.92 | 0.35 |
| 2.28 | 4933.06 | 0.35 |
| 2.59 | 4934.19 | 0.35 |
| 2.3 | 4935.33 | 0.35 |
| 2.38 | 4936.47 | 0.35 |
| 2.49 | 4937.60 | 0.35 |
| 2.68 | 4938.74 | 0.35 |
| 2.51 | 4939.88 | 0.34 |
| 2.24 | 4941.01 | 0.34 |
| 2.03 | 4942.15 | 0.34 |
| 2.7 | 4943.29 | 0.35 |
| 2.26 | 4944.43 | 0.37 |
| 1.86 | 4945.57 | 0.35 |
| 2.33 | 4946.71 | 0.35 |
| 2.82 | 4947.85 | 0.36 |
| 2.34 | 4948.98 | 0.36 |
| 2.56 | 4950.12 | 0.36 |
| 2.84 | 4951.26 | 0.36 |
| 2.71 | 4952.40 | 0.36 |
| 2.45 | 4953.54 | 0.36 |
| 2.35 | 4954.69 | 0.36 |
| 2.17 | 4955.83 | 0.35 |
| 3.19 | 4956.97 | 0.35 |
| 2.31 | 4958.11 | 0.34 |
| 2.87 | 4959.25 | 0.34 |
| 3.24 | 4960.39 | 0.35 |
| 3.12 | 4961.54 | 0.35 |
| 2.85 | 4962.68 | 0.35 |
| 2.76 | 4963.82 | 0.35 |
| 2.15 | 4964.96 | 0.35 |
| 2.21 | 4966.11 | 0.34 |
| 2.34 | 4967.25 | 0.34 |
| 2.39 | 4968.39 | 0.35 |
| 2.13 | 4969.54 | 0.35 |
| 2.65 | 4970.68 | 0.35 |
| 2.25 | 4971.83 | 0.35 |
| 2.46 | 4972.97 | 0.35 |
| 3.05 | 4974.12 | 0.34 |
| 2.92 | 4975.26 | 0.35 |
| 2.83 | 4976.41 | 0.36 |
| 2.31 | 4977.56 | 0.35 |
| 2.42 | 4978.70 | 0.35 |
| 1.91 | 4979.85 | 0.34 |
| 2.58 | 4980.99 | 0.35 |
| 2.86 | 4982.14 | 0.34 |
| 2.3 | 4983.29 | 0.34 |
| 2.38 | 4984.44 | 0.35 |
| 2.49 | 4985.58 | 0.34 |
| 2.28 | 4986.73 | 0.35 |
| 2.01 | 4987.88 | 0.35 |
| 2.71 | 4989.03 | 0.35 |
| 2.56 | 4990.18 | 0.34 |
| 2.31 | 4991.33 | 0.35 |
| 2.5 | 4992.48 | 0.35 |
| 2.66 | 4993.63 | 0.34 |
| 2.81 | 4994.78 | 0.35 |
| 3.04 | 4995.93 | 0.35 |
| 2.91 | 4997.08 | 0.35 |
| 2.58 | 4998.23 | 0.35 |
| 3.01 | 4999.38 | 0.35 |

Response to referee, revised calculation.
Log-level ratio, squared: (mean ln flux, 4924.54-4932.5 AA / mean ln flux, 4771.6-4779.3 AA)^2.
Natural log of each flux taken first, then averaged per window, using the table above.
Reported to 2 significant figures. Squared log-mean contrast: 1.8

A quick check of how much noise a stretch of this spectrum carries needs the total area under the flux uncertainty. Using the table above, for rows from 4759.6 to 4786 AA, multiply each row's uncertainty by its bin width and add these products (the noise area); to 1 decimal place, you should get 9.7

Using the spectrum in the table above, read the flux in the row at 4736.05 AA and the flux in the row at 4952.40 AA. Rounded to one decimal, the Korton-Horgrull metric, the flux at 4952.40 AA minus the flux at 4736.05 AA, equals 0.8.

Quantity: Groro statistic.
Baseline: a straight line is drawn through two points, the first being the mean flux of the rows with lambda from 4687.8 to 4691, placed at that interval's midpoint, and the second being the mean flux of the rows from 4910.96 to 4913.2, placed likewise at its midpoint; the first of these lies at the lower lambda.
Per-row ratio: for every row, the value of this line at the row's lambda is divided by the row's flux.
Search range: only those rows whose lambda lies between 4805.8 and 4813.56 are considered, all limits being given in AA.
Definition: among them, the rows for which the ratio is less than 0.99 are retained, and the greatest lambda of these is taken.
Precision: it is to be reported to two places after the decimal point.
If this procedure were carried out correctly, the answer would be 4813.00 AA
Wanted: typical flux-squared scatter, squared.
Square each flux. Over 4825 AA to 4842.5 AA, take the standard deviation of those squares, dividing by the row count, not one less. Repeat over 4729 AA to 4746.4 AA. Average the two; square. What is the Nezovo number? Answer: 4.02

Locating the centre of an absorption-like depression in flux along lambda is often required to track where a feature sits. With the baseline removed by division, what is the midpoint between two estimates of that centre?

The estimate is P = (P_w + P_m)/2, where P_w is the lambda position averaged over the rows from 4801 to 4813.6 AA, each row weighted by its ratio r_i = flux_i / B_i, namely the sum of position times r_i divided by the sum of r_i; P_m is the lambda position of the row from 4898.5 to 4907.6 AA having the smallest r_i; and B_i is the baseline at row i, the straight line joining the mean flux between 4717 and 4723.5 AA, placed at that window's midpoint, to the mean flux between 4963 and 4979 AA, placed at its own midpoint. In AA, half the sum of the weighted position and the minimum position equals 4853.9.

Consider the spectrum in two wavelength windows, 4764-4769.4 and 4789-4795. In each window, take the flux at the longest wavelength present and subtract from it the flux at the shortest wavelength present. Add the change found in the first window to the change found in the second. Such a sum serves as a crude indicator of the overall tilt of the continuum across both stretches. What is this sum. 0.30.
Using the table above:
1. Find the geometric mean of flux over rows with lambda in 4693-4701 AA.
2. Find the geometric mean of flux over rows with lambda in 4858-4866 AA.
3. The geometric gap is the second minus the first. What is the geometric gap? 0.32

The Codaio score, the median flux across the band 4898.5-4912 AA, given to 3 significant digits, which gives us 2.36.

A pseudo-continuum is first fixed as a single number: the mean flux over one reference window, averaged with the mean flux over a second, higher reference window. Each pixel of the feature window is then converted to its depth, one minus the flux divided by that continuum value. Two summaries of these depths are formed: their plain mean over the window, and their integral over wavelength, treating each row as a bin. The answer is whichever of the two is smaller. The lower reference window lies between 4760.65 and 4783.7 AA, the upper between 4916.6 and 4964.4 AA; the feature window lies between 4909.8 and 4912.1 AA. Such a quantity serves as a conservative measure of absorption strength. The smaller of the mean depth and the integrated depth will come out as 0.14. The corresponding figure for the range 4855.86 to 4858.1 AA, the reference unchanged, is 0.14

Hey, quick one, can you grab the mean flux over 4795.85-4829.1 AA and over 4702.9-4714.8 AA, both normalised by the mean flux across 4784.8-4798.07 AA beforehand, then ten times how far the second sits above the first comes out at -1.9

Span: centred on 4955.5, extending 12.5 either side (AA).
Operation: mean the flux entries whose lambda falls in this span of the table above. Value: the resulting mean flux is 2.6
